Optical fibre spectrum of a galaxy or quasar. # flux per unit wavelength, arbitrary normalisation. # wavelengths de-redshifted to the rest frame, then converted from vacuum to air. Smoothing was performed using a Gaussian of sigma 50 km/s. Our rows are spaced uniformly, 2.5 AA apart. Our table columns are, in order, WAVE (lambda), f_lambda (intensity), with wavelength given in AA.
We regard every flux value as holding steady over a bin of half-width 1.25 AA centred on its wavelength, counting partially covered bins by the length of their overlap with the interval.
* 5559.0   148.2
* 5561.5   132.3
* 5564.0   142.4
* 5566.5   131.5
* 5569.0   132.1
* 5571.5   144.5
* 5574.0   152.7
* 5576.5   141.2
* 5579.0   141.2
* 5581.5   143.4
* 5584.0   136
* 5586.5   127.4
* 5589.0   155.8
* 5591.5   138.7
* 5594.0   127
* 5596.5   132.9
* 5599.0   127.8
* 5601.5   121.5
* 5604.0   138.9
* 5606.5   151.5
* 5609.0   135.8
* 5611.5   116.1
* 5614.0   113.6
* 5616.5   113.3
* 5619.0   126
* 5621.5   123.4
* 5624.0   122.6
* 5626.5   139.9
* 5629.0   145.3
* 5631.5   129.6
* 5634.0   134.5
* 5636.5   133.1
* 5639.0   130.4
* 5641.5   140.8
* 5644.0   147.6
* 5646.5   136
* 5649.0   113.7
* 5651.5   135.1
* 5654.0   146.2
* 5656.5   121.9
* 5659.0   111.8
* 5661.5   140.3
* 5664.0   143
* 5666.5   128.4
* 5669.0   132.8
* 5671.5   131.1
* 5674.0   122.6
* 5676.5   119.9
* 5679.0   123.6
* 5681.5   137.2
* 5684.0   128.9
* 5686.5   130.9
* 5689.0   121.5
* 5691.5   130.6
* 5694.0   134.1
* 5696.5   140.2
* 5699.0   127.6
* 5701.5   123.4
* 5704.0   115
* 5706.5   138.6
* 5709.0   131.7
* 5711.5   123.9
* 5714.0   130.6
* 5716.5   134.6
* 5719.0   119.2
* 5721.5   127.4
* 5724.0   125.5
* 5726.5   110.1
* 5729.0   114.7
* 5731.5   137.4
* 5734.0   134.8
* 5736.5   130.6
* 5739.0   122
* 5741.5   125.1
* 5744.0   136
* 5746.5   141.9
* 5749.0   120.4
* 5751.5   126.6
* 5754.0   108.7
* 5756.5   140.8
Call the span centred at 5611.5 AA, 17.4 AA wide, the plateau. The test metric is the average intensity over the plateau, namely 128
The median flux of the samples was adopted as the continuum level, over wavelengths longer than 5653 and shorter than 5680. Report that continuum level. 128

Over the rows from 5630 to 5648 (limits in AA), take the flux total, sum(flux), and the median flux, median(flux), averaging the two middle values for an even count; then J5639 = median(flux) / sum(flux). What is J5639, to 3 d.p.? 0.141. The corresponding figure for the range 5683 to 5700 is 0.143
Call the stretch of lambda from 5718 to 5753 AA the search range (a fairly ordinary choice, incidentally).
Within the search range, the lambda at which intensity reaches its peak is 5746.5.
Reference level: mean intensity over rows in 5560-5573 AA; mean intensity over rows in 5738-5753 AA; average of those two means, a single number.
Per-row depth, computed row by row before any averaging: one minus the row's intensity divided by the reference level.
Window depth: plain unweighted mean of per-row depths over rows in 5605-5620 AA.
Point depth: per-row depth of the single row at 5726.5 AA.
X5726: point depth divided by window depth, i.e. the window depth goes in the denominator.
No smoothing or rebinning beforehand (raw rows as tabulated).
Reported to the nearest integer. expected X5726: 3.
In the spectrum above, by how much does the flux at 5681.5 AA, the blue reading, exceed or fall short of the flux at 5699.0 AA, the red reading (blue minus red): 10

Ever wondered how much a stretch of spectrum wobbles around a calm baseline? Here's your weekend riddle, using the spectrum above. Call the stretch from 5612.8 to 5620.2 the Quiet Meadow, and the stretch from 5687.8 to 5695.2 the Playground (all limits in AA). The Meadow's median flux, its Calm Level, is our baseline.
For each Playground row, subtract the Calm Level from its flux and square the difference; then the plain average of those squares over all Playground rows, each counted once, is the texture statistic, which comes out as 257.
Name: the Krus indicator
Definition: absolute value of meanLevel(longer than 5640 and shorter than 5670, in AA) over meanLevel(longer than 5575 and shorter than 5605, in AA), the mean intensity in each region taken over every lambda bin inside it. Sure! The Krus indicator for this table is 0.98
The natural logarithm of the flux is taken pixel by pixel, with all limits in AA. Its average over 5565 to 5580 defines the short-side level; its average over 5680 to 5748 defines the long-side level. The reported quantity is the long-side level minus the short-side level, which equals -0.09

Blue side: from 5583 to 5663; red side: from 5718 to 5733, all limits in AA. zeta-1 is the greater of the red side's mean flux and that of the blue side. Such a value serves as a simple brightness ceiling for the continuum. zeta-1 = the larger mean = 132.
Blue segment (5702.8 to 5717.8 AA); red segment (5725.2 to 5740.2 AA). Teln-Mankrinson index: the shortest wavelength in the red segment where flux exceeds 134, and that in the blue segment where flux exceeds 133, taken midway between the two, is 5719.0 AA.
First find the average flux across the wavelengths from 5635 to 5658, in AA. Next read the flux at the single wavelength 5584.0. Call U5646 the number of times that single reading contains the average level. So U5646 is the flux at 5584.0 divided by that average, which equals 1.02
